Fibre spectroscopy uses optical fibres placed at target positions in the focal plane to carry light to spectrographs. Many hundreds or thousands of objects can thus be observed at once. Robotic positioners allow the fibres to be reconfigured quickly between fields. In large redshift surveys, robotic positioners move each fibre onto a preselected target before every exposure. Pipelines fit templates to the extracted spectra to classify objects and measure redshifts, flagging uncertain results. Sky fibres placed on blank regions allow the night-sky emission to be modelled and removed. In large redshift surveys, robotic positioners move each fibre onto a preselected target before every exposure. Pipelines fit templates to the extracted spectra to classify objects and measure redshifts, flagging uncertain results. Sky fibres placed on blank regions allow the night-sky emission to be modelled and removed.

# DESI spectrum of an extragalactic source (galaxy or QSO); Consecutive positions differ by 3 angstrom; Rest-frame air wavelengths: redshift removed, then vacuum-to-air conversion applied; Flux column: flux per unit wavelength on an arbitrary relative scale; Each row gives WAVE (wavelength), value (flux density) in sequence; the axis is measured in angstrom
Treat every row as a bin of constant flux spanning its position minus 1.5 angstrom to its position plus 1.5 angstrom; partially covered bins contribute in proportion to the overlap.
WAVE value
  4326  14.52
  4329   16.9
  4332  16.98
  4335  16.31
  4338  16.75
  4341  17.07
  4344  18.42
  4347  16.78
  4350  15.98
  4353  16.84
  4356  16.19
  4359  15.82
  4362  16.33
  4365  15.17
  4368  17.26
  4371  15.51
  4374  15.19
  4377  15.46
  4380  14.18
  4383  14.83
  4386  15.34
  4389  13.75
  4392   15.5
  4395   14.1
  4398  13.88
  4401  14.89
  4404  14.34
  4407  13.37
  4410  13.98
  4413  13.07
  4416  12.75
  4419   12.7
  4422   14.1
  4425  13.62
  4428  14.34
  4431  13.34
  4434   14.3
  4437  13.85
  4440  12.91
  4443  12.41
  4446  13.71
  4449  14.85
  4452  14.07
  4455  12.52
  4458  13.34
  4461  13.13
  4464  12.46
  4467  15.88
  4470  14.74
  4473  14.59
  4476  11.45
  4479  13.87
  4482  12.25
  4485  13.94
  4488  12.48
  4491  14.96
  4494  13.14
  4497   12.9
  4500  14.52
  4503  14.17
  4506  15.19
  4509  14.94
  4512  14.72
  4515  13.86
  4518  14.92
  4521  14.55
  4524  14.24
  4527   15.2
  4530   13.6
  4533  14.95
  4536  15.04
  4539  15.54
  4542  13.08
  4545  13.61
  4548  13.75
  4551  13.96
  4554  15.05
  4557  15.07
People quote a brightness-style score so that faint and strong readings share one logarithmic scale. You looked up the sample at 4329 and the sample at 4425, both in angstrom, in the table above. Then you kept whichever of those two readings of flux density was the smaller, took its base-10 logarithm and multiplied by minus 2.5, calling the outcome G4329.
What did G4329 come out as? -2.84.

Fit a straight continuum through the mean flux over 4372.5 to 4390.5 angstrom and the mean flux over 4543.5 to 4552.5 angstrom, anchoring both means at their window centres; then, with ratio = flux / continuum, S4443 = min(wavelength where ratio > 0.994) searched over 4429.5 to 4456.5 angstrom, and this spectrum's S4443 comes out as 4449 angstrom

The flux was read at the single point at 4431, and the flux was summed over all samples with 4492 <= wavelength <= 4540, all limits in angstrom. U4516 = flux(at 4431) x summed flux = 3088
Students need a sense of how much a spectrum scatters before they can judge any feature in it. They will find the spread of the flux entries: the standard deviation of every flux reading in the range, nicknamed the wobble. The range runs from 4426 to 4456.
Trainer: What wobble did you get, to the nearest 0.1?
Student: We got 0.8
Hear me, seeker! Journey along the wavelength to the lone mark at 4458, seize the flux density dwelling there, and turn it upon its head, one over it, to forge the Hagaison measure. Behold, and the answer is 0.0750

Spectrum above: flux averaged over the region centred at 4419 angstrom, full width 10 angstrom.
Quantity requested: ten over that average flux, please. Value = 0.76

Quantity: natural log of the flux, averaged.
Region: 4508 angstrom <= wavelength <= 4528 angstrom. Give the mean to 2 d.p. 2.68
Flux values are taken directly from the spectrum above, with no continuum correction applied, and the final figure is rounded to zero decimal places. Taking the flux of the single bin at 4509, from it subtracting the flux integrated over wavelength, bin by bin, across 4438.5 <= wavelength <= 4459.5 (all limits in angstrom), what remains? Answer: -266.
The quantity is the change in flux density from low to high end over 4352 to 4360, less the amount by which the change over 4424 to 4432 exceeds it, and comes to -1.8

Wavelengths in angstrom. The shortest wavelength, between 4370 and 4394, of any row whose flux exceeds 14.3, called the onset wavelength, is 4371 angstrom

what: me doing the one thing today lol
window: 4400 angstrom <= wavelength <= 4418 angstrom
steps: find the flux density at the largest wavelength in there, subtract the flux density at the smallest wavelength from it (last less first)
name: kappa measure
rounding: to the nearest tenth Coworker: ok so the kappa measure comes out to -2.1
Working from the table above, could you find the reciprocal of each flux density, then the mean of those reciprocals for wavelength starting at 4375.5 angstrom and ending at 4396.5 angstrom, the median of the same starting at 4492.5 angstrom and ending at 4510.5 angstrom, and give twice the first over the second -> 1.95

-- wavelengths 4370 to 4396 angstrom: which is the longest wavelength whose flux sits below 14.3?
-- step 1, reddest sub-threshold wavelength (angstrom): 4395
